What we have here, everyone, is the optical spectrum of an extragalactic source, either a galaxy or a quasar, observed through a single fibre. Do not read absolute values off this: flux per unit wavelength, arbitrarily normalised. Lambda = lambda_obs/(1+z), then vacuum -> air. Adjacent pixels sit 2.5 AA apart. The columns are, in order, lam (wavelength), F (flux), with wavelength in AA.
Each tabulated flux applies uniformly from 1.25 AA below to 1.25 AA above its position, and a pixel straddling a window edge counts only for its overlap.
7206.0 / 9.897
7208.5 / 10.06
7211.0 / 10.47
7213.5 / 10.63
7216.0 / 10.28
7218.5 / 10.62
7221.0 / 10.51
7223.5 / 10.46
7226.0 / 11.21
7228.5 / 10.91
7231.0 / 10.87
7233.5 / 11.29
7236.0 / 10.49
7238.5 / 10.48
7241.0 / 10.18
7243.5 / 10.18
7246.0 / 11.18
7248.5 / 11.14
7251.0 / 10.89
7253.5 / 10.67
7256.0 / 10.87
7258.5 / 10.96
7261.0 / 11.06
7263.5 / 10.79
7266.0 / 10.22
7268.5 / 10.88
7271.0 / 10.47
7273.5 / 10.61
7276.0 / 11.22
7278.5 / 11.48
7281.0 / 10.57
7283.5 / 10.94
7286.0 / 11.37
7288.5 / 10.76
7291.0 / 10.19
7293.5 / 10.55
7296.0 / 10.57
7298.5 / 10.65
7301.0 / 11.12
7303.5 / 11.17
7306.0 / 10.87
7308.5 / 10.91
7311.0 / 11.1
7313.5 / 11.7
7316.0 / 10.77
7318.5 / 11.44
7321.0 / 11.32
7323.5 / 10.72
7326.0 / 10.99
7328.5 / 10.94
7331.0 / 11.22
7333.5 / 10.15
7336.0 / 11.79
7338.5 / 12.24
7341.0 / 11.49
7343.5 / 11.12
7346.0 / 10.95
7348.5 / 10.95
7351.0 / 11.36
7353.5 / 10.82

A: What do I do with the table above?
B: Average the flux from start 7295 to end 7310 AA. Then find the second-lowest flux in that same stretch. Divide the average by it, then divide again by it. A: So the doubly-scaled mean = 0.096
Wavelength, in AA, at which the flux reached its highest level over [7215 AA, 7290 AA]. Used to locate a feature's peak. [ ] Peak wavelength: 7278.5 AA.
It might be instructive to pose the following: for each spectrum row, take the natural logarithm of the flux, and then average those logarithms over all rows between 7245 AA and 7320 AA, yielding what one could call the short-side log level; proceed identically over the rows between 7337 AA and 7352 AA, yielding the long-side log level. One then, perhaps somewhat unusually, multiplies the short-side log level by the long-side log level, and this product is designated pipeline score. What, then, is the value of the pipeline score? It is 5.80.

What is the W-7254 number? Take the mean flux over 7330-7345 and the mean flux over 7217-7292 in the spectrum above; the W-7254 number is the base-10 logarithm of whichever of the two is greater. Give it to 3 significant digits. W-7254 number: 1.05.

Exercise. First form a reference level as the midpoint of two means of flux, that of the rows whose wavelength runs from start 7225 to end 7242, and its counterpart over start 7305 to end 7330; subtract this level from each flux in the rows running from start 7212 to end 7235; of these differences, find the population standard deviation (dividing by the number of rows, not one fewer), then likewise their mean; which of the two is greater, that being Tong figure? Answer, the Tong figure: 0.323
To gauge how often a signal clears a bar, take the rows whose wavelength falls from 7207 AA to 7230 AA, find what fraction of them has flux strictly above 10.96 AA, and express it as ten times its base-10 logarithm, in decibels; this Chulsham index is -10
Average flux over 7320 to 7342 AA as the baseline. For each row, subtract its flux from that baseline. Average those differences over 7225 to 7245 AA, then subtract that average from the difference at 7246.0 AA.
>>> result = -0.48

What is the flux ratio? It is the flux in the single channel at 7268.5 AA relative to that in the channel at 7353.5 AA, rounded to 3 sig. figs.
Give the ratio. 1.01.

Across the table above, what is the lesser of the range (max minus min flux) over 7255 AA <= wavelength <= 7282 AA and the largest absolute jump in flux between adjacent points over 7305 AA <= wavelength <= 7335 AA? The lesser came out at 1.07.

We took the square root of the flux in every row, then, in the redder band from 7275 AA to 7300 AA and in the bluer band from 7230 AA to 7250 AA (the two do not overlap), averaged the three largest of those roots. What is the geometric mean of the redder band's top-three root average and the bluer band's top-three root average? 3.36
